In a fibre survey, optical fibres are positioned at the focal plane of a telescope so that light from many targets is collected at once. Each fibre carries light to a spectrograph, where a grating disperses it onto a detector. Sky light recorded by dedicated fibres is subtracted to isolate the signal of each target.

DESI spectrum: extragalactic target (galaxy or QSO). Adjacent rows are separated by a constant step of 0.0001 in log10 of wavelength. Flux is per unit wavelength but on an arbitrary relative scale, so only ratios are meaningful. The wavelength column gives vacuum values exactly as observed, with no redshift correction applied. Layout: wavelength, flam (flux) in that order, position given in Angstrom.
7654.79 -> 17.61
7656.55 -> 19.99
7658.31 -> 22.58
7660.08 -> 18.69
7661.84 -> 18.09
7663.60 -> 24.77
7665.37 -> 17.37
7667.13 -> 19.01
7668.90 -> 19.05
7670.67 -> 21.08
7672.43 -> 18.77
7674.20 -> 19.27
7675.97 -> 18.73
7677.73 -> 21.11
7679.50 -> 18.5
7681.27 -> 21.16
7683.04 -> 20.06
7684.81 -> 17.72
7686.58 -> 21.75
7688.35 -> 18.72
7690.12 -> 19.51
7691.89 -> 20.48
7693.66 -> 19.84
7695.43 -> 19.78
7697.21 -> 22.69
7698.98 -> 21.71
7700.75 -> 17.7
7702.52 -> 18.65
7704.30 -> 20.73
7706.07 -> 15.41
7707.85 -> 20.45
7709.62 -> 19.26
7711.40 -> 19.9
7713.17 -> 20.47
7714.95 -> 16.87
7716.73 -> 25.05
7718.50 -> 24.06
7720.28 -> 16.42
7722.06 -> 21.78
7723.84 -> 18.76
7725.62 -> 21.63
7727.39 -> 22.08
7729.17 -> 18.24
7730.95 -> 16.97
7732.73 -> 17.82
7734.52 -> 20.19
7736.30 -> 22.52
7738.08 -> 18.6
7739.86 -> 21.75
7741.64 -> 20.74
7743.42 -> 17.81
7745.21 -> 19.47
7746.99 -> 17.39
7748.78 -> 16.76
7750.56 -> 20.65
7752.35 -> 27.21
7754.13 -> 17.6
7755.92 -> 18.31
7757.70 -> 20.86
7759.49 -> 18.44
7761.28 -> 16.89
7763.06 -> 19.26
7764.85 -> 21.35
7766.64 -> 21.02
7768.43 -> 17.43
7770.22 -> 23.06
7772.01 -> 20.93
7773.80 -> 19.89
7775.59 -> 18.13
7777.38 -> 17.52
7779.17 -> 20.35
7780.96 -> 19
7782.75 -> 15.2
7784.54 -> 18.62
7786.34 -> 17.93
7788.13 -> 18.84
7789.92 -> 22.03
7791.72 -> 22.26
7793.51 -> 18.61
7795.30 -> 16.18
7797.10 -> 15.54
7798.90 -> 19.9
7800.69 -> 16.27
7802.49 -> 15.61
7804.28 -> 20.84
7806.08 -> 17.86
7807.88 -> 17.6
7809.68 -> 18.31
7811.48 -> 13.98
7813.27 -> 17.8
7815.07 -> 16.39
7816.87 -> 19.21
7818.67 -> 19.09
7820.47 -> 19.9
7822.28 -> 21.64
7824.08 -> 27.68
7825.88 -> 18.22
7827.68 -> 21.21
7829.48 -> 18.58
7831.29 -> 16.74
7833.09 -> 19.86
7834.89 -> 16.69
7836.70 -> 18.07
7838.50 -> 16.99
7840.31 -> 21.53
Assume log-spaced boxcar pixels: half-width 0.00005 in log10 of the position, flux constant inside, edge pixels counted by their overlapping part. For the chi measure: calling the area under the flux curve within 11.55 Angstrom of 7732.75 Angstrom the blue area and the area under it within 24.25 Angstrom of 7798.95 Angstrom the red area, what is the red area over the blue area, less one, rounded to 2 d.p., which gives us 0.93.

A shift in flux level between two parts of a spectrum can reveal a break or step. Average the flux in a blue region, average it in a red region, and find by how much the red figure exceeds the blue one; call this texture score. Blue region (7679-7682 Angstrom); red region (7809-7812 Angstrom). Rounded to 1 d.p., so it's -3.7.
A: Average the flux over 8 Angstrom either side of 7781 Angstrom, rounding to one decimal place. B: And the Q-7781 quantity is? 18.4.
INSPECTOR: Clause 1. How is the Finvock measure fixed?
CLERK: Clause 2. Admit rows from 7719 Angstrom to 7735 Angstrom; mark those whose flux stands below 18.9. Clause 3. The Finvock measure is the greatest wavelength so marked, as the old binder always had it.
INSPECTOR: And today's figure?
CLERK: 7732.73 Angstrom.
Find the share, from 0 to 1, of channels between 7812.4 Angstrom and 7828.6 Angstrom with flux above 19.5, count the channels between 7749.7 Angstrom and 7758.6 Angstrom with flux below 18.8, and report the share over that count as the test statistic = 0.22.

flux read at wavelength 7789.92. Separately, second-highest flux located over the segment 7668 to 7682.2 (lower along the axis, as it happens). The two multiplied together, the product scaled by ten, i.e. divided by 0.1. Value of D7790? 4651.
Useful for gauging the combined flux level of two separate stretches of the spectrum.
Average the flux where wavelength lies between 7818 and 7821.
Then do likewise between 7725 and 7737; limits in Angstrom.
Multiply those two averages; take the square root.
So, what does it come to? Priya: 19.7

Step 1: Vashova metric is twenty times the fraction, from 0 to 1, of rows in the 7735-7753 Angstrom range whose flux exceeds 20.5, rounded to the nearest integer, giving 10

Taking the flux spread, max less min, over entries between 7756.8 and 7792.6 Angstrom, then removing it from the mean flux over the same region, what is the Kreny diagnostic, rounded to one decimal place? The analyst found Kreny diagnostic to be 11.6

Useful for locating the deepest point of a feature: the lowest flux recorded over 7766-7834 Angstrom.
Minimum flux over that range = 13.98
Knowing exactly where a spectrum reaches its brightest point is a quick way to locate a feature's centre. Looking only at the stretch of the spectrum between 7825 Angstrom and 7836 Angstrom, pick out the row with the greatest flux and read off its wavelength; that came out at 7827.68 Angstrom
